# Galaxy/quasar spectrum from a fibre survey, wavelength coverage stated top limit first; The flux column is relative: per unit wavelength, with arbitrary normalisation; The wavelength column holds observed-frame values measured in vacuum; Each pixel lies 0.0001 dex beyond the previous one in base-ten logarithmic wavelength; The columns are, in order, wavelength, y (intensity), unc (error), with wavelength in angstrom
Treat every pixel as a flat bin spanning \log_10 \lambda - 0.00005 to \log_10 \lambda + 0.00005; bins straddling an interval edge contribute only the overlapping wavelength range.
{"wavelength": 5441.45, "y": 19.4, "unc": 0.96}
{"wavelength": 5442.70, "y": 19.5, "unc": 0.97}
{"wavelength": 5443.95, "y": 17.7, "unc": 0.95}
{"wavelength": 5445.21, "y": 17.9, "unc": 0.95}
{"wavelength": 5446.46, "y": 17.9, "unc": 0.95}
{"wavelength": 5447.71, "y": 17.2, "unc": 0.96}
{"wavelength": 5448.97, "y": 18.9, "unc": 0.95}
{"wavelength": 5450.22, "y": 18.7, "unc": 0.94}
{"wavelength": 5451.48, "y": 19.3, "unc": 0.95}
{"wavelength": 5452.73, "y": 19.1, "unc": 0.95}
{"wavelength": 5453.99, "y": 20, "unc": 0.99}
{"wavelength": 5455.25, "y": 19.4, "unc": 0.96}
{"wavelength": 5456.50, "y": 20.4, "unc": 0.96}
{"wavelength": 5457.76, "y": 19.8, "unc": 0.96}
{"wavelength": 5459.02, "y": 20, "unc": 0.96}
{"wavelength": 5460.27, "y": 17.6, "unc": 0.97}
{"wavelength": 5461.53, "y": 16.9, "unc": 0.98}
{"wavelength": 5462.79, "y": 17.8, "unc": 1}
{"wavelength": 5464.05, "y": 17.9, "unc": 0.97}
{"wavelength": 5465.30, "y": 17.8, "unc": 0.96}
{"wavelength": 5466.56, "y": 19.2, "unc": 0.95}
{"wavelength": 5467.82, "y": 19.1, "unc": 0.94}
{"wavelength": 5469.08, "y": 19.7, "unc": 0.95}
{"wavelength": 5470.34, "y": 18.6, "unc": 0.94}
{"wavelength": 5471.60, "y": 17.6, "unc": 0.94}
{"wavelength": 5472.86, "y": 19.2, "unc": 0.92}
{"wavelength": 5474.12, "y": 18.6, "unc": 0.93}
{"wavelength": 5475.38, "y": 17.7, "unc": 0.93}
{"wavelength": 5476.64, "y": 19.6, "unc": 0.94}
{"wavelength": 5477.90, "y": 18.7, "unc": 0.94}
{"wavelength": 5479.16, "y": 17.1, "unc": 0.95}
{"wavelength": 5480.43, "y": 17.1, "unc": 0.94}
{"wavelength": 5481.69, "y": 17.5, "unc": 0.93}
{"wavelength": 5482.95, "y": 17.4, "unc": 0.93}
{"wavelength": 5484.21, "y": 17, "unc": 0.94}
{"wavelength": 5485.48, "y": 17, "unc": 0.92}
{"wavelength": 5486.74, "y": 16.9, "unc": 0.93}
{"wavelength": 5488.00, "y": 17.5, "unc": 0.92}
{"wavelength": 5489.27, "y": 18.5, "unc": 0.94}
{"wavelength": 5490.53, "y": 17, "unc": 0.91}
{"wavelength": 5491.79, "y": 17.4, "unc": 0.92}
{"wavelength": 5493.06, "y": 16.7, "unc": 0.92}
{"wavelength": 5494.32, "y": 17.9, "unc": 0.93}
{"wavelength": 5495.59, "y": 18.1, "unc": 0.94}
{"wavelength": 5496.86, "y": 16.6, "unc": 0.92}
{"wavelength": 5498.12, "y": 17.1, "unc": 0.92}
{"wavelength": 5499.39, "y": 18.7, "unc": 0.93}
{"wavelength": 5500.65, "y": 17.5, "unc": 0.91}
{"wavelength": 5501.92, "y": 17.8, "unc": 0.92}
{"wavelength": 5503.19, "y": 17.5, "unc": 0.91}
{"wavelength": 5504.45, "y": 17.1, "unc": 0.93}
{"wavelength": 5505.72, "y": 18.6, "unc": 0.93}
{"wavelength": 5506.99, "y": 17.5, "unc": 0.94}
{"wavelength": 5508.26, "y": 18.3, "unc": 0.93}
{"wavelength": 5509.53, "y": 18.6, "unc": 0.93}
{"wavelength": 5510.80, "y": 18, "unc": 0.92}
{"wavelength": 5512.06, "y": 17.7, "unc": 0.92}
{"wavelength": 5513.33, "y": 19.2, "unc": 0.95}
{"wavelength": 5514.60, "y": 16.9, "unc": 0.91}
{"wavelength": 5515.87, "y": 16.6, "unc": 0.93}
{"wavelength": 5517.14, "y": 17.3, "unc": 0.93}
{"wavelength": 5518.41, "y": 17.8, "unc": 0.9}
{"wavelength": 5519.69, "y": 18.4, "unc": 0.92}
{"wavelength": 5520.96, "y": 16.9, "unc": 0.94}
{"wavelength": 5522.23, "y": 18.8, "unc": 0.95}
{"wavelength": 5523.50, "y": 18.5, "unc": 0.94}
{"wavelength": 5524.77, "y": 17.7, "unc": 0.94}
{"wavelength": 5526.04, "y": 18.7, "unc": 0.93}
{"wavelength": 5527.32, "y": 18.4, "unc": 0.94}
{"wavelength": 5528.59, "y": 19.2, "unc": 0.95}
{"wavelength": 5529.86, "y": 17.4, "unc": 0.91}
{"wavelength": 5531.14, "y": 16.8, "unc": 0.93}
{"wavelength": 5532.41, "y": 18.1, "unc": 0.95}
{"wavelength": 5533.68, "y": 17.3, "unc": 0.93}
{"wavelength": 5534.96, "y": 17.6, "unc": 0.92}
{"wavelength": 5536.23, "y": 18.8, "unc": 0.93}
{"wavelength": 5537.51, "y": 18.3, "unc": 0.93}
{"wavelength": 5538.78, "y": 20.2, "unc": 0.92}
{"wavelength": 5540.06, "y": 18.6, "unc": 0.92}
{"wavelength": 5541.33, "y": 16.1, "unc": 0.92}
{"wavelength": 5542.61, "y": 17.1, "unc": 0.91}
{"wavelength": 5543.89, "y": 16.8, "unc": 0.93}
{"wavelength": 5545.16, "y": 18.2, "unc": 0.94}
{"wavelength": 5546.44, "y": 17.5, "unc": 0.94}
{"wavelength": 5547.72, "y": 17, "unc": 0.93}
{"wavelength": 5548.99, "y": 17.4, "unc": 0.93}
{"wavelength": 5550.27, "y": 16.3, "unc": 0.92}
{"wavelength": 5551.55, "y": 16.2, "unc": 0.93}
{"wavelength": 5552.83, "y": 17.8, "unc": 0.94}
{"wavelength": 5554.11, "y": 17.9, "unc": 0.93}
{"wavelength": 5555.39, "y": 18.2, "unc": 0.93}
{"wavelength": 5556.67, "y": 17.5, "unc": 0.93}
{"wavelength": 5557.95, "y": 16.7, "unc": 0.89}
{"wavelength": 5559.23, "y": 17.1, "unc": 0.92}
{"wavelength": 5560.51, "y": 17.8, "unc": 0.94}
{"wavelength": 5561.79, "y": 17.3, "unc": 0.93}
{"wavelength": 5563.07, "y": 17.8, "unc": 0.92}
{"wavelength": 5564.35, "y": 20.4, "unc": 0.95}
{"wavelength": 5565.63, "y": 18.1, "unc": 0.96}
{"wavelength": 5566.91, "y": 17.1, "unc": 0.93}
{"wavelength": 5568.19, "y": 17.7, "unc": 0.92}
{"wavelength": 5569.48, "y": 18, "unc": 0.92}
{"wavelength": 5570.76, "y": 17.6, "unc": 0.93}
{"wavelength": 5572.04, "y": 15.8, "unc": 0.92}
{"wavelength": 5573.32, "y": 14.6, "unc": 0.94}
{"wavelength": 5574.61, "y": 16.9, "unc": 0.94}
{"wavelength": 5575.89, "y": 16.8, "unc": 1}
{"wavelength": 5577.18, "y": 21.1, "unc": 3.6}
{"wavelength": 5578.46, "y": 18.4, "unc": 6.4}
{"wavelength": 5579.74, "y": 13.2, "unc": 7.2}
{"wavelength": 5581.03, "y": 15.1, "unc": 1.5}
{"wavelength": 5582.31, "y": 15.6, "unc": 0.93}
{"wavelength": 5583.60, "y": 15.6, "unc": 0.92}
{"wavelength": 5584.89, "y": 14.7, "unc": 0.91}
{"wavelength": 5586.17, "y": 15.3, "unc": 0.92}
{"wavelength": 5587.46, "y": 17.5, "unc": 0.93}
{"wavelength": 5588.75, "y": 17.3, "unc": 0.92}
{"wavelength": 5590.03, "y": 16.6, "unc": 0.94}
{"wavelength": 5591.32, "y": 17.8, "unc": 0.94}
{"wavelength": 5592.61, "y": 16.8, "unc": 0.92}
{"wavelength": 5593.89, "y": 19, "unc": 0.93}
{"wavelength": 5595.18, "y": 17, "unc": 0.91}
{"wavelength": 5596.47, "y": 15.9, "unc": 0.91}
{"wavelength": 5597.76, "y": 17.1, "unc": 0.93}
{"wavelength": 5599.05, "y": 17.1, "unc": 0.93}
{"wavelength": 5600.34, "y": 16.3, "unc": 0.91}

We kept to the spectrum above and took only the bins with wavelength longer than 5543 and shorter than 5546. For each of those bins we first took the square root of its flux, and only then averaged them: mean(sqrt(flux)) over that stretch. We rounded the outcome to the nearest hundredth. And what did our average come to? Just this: 4.18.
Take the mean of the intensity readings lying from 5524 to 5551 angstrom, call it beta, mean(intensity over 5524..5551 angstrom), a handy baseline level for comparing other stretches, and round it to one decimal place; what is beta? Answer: 17.8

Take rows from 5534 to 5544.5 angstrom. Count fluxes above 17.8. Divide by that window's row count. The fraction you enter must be 0.50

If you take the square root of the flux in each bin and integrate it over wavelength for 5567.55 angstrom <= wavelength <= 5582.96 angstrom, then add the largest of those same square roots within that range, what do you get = 67.5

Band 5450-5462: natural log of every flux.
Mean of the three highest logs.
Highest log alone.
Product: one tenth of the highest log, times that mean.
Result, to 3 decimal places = 0.905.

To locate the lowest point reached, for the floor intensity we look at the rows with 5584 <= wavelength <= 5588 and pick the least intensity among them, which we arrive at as 14.7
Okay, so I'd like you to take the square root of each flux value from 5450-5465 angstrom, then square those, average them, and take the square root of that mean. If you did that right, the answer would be 4.35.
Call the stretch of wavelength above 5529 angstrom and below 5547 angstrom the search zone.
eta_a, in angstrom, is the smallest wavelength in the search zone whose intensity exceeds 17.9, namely 5532.41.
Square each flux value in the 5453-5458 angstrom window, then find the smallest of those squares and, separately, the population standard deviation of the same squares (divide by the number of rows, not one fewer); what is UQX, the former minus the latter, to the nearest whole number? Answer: 362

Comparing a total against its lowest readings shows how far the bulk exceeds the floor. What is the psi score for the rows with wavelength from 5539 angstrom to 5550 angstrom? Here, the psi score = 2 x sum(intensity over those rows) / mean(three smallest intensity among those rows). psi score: 16.7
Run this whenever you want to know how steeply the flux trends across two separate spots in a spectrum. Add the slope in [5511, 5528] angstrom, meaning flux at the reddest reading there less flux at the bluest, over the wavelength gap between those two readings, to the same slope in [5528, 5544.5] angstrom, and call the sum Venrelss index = -0.11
